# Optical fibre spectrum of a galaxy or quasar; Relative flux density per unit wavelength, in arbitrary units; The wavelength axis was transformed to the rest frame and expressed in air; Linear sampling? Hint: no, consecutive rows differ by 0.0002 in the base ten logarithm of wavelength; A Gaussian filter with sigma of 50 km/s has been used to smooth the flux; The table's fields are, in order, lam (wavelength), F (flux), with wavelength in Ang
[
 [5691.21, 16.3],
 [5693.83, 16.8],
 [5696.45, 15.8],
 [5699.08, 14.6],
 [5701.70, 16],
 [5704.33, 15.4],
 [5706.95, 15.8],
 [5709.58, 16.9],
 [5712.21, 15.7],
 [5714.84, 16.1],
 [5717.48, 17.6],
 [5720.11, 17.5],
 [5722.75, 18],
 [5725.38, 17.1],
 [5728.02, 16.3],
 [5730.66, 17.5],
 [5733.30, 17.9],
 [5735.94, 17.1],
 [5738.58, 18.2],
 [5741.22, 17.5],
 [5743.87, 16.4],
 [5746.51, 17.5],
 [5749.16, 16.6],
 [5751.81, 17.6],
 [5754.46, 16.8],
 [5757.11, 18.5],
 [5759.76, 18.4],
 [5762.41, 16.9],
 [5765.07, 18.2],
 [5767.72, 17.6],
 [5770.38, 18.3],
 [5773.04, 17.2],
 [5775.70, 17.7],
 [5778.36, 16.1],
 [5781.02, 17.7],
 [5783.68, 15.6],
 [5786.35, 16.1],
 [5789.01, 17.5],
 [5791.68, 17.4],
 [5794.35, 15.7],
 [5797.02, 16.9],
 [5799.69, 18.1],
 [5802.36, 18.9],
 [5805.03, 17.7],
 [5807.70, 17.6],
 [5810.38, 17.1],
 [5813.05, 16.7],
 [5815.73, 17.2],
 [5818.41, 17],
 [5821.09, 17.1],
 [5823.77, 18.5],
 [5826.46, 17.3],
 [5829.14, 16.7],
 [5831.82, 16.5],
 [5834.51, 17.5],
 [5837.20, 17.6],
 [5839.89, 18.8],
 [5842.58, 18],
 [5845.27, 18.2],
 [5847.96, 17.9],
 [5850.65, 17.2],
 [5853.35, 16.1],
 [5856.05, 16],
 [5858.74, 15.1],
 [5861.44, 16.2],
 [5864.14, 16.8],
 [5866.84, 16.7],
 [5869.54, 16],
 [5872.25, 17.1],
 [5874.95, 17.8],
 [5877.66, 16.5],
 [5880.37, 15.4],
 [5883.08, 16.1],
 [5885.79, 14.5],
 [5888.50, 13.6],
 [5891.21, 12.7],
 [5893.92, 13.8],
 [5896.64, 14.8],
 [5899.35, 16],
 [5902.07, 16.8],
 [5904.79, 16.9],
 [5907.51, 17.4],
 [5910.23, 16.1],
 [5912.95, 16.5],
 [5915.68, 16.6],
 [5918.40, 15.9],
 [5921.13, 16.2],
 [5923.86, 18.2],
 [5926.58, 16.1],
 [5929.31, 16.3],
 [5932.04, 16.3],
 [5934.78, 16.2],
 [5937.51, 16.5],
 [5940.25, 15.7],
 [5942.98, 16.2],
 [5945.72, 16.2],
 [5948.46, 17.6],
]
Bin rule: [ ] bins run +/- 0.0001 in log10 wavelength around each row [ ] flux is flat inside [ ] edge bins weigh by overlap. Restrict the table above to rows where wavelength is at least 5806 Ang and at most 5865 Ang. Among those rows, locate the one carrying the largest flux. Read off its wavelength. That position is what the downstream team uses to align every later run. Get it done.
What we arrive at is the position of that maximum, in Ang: 5839.89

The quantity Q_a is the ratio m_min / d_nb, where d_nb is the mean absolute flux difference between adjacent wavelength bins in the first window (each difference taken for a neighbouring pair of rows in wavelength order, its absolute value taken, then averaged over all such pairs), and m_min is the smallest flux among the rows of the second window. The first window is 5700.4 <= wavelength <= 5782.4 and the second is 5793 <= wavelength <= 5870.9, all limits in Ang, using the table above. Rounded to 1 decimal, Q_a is 16.6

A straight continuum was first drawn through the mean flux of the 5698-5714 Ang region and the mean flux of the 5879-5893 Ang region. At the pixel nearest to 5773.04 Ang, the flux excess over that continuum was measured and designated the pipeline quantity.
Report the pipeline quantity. 1.9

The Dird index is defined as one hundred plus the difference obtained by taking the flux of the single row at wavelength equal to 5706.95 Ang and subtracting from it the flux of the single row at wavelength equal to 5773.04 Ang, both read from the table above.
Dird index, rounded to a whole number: 99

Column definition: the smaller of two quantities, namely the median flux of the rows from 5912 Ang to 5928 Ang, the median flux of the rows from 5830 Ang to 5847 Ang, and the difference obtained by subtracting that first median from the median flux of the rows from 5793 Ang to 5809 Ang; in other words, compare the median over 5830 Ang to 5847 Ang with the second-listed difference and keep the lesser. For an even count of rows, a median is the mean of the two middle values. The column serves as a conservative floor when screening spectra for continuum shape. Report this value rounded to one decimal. 1.3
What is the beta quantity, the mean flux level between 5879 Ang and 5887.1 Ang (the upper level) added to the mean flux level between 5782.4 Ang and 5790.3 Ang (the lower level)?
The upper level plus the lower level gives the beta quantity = 31.7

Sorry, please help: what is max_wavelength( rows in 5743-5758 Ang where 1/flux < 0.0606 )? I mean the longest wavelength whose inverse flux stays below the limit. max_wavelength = 5757.11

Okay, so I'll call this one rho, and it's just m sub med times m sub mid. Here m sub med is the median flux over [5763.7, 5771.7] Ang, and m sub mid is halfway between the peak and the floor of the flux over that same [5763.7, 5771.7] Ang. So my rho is 327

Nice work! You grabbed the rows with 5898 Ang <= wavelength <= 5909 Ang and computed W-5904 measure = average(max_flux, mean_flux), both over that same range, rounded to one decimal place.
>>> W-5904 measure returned 17.1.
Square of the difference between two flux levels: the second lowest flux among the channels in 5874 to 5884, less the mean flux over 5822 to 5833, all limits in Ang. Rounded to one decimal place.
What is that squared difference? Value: 1.3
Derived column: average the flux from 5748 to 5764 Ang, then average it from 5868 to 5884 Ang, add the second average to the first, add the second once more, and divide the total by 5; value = 10.1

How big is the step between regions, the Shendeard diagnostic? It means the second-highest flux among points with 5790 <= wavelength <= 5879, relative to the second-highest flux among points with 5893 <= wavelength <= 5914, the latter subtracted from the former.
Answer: 1.90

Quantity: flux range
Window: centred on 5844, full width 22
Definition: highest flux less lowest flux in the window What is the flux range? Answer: 2.7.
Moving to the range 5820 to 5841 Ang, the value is 2.3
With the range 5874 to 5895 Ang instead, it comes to 5.1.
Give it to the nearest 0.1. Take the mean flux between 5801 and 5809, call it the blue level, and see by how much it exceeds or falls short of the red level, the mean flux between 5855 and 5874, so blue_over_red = 1.8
